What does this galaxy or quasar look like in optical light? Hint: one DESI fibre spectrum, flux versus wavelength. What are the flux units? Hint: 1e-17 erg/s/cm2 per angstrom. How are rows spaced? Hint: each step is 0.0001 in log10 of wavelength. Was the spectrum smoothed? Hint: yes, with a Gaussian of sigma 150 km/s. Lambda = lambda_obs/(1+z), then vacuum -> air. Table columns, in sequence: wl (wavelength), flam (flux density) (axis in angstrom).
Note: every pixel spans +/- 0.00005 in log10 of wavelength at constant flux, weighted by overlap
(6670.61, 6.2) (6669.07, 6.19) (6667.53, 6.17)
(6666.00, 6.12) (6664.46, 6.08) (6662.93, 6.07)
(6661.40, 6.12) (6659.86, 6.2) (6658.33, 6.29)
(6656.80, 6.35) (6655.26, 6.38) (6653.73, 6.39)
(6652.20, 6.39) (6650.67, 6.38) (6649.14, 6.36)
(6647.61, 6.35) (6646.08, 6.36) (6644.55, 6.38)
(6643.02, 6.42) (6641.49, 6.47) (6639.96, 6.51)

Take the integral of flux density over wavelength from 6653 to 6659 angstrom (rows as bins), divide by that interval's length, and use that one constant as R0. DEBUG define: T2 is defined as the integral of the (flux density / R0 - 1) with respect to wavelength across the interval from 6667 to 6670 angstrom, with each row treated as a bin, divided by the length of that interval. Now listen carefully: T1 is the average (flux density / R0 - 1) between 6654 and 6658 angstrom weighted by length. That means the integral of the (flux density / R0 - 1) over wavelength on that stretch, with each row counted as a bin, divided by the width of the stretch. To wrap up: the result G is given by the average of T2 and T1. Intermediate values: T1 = 0.0014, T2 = -0.03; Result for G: -0.013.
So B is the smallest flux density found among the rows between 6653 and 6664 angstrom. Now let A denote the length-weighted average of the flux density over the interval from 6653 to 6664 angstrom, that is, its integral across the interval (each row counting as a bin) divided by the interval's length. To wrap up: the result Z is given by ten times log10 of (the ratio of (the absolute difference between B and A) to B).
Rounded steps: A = 6.25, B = 6.07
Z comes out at -15.2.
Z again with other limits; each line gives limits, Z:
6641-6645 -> -21.8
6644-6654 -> -23.9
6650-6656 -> -27.6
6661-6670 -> -20.3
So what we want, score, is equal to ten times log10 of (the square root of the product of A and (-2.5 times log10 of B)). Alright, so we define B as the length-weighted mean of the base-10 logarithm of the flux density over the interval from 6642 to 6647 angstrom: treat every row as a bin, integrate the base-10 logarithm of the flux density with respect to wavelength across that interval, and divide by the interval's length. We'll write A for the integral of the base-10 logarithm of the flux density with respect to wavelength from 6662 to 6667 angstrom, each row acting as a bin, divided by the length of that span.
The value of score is -3.67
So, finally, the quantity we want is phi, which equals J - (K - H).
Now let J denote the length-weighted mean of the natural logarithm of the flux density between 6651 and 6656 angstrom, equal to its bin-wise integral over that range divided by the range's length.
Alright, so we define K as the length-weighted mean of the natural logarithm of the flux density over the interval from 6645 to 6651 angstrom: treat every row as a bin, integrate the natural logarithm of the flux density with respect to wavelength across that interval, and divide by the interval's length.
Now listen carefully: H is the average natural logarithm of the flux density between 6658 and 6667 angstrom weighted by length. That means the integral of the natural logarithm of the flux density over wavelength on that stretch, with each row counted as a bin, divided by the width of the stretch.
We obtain 1.82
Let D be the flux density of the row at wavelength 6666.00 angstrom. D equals 6.12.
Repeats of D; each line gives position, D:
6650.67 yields 6.38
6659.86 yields 6.2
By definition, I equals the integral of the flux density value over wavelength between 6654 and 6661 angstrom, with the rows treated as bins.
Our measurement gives 44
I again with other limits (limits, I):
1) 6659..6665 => 37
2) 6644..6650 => 38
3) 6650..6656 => 38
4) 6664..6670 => 37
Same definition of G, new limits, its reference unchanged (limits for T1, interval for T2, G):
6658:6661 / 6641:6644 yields -0.003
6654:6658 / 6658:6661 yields -0.009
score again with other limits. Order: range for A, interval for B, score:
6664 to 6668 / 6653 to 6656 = -3.67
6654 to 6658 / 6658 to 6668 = -3.42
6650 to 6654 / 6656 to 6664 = -3.46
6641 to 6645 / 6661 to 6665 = -3.38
